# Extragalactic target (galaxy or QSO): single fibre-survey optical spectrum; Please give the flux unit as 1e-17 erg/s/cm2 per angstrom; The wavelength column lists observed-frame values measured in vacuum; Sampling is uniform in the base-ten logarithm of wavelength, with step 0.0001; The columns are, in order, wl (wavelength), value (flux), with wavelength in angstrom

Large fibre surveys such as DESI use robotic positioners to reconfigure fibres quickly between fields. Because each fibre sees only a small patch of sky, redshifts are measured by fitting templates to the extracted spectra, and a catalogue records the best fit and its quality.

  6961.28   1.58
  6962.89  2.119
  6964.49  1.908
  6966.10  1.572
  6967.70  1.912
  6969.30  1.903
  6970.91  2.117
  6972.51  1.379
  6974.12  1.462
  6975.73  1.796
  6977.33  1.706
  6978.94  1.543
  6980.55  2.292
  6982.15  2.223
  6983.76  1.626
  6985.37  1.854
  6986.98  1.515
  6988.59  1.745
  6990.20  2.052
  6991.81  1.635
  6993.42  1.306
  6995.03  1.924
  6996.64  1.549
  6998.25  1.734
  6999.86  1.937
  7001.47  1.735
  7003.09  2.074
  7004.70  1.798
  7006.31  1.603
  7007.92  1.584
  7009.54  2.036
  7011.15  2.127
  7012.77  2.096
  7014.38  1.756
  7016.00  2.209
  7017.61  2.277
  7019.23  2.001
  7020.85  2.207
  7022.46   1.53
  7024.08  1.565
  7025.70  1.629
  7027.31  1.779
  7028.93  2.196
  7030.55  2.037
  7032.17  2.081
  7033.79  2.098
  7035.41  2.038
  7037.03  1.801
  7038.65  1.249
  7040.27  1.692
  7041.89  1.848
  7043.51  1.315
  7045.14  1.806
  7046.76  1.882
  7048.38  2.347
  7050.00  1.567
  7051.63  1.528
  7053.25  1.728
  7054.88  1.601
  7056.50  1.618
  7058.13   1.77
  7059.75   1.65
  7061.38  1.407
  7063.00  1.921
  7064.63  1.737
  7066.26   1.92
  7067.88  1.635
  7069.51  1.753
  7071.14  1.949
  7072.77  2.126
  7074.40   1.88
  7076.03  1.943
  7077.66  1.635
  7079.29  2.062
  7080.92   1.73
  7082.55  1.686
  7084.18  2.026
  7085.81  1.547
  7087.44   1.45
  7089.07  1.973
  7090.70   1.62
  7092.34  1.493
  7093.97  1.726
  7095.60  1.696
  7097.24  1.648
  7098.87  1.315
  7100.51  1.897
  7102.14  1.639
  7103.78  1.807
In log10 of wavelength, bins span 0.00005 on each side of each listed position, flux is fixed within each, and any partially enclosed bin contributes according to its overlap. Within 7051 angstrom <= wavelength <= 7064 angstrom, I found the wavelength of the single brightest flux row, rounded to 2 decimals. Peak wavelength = 7063.00 angstrom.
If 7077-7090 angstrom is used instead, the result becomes 7079.29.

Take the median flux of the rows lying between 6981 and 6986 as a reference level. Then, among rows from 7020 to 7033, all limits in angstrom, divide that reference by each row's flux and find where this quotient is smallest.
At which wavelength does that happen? 7020.85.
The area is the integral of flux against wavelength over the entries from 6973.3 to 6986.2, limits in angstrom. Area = 23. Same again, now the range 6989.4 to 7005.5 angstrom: 29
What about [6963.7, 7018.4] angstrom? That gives 100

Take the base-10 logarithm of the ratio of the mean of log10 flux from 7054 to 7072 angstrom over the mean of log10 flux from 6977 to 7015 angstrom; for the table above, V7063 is -0.034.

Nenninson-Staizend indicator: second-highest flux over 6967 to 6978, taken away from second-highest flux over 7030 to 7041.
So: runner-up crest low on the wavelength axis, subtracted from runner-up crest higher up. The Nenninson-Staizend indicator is 0.17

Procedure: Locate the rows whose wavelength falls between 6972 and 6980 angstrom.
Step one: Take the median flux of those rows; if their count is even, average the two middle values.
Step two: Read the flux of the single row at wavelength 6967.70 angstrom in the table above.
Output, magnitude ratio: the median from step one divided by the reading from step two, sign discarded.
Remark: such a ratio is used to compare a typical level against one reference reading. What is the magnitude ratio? 0.81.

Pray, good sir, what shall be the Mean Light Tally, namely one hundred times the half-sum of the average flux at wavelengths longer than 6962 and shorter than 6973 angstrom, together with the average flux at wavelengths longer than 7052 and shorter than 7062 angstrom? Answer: 174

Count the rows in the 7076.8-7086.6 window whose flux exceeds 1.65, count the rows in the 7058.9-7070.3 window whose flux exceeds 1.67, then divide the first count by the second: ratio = 1.0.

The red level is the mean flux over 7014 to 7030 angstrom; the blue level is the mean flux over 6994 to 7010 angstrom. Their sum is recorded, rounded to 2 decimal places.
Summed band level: 3.71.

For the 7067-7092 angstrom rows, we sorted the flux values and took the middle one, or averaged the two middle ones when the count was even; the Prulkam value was 1.75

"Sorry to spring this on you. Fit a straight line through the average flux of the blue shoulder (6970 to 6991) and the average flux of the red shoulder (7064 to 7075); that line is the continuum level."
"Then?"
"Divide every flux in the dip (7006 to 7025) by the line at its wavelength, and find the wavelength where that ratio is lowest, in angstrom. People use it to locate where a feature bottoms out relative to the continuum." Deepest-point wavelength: 7022.46 angstrom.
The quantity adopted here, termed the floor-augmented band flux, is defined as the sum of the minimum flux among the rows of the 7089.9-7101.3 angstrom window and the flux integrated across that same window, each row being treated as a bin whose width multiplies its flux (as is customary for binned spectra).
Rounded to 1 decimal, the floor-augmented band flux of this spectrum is 19.9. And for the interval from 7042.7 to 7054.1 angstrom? 21.1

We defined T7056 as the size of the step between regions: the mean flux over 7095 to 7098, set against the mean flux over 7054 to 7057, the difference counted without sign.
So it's 0.06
